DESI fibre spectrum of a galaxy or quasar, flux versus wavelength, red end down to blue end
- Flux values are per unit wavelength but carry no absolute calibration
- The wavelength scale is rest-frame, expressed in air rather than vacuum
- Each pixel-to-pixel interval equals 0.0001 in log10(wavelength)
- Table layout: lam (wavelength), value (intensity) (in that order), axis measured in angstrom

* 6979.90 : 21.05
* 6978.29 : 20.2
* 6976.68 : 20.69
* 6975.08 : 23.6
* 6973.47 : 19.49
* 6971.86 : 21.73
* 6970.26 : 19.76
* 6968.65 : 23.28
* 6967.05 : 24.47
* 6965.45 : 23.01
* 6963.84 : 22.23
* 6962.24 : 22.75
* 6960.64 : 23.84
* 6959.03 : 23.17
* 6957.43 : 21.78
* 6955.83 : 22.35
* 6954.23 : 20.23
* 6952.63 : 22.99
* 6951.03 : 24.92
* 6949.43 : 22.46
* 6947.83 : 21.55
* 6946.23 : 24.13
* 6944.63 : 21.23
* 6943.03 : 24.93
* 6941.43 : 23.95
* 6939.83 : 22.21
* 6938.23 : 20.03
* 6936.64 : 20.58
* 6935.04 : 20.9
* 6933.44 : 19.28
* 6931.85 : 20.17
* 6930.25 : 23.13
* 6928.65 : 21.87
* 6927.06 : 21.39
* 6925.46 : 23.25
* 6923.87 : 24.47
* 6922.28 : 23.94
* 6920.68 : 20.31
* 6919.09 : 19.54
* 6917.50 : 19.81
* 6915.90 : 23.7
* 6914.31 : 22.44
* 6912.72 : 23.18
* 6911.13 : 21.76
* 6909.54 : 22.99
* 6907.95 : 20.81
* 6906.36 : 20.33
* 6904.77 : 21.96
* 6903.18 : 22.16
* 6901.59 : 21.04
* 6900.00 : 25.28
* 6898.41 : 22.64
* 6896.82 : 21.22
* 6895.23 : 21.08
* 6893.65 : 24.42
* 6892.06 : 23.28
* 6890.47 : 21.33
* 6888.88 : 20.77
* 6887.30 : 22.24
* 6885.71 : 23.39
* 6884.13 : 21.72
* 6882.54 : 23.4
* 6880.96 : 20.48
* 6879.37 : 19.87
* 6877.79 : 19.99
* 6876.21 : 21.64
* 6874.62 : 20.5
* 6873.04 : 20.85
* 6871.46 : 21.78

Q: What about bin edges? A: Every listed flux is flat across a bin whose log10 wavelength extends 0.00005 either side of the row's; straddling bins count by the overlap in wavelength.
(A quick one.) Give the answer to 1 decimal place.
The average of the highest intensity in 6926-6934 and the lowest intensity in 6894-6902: 22.1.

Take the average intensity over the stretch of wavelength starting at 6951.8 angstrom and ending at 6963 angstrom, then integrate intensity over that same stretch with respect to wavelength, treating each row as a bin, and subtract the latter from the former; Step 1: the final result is -229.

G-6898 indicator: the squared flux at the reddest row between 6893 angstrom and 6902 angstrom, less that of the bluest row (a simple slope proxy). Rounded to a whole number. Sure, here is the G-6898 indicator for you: -154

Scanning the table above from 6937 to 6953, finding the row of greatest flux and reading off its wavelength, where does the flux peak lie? 6943.03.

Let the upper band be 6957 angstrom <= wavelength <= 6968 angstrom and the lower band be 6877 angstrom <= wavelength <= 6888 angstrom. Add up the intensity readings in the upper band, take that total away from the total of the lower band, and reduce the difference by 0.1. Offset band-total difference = -10.3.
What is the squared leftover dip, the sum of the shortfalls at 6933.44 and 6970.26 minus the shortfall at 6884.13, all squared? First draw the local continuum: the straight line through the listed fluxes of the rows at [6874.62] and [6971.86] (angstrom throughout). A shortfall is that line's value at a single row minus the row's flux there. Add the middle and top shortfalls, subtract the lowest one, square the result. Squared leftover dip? 25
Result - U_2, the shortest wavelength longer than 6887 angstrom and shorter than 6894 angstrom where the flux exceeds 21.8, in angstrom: 6887.30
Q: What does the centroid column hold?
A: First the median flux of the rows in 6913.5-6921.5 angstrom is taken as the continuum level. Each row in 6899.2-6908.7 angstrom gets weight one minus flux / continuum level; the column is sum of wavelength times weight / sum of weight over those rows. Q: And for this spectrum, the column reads 6902.0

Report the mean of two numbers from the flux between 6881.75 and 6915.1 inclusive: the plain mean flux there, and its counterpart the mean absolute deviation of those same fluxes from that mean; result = 11.6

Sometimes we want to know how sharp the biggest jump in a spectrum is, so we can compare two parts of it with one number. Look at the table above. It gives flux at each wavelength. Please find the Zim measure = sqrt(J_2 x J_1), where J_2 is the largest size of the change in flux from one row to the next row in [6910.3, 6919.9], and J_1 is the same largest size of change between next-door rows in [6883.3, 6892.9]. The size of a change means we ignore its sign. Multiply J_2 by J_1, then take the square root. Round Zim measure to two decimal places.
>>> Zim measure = 2.75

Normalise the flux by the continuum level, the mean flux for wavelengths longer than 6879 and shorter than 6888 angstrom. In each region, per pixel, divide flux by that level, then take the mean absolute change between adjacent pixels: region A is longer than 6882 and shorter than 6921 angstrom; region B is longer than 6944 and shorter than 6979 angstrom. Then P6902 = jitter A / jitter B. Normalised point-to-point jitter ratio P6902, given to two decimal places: 0.83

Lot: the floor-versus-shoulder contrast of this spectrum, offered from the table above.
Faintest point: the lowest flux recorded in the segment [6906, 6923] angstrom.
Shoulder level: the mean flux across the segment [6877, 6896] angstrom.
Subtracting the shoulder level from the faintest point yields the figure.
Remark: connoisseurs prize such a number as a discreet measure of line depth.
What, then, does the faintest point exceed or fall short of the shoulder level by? -2.3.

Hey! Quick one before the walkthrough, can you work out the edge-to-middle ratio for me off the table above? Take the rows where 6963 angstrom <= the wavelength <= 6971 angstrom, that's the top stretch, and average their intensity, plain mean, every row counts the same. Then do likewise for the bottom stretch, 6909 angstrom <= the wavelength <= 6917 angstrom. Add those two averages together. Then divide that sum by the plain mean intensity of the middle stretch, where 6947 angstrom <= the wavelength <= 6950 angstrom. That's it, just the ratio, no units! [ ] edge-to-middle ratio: 2.06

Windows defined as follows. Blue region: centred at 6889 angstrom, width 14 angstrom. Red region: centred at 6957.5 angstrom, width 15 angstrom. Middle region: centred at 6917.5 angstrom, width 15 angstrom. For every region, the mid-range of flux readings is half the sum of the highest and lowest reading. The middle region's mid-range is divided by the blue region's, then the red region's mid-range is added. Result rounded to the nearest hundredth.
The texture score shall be 23.55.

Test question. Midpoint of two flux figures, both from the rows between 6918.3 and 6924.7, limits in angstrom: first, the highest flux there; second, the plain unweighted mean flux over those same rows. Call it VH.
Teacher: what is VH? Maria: 23.3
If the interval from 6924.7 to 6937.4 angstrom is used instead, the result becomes 22.3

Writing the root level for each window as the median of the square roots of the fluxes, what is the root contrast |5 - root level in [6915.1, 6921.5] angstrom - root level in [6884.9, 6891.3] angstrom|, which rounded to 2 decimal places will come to 4.15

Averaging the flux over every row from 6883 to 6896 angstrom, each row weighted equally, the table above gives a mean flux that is 22.3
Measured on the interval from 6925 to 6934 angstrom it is 21.5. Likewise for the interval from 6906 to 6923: 21.7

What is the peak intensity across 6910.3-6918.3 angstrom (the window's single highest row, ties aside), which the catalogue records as 23.7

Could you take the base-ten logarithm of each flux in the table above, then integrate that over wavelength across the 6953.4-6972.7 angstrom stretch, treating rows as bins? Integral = 26.0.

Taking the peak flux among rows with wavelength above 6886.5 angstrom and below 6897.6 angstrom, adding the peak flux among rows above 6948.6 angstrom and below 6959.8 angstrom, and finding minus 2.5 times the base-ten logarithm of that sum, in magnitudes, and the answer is -4.233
